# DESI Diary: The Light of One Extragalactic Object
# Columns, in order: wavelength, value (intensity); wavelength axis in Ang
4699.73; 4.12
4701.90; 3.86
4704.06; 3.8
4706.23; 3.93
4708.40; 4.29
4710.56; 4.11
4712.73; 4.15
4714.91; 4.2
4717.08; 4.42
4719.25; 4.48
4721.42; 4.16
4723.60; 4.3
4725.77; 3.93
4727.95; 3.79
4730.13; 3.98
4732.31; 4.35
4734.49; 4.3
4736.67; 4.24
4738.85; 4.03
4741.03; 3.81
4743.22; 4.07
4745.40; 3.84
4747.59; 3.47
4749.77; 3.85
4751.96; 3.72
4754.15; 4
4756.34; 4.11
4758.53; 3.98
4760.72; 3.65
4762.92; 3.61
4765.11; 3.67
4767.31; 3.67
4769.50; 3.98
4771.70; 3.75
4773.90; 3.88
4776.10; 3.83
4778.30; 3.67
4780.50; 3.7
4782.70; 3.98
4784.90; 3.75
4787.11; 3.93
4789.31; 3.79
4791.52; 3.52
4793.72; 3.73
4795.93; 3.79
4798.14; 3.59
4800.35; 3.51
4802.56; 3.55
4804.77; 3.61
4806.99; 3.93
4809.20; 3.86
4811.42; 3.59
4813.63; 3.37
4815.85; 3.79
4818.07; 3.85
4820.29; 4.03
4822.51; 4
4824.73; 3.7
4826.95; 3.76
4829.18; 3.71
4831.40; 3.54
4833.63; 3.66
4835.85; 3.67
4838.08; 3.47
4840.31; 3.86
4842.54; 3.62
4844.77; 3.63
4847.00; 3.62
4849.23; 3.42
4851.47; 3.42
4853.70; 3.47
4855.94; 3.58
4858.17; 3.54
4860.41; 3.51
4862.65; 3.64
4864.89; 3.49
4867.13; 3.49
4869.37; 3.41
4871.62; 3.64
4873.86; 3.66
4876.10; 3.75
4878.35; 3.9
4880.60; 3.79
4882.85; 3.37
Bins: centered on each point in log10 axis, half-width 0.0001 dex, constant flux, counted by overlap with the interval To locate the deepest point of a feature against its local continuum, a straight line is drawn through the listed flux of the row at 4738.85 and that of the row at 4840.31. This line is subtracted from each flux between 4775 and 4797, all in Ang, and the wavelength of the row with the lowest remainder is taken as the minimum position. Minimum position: 4791.52 Ang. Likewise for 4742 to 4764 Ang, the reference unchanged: 4747.59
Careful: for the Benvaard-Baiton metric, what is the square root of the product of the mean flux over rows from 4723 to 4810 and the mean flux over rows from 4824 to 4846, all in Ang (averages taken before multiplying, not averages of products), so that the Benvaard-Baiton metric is 3.75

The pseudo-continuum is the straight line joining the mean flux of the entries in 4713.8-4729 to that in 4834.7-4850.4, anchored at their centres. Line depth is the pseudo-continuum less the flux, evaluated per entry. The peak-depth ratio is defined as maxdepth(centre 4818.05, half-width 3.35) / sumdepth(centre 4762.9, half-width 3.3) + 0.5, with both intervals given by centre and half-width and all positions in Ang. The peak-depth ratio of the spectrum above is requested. 0.45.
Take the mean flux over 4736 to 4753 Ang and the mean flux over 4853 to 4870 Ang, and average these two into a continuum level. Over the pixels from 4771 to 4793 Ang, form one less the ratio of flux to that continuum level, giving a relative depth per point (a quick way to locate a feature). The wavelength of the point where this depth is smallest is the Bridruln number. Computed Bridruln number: 4782.70 Ang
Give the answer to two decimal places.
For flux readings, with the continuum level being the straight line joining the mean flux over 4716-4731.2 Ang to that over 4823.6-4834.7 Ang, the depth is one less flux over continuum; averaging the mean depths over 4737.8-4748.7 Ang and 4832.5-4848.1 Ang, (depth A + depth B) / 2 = 0.02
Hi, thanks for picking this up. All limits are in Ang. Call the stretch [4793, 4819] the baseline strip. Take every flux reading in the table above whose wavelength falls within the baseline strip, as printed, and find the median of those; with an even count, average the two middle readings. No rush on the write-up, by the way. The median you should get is 3.67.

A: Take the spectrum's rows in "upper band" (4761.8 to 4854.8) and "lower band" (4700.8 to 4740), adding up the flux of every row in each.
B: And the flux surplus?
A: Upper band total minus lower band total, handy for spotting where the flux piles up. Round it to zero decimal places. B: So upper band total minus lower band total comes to 81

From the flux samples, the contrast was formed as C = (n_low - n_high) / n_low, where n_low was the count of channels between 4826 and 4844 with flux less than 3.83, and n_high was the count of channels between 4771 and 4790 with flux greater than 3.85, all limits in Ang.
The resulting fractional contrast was 0.6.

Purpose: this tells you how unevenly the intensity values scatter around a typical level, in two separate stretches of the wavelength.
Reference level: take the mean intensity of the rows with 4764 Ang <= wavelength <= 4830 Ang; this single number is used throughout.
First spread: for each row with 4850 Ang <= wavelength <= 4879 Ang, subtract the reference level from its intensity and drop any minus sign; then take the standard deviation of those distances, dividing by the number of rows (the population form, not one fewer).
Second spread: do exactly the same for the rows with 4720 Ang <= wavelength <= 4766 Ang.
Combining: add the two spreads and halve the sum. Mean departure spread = 0.14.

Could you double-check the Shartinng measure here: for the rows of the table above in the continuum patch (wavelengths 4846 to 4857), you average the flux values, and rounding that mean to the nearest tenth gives 3.5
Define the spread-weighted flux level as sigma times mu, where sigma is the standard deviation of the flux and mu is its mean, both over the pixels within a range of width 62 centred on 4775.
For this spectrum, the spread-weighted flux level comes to 0.6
